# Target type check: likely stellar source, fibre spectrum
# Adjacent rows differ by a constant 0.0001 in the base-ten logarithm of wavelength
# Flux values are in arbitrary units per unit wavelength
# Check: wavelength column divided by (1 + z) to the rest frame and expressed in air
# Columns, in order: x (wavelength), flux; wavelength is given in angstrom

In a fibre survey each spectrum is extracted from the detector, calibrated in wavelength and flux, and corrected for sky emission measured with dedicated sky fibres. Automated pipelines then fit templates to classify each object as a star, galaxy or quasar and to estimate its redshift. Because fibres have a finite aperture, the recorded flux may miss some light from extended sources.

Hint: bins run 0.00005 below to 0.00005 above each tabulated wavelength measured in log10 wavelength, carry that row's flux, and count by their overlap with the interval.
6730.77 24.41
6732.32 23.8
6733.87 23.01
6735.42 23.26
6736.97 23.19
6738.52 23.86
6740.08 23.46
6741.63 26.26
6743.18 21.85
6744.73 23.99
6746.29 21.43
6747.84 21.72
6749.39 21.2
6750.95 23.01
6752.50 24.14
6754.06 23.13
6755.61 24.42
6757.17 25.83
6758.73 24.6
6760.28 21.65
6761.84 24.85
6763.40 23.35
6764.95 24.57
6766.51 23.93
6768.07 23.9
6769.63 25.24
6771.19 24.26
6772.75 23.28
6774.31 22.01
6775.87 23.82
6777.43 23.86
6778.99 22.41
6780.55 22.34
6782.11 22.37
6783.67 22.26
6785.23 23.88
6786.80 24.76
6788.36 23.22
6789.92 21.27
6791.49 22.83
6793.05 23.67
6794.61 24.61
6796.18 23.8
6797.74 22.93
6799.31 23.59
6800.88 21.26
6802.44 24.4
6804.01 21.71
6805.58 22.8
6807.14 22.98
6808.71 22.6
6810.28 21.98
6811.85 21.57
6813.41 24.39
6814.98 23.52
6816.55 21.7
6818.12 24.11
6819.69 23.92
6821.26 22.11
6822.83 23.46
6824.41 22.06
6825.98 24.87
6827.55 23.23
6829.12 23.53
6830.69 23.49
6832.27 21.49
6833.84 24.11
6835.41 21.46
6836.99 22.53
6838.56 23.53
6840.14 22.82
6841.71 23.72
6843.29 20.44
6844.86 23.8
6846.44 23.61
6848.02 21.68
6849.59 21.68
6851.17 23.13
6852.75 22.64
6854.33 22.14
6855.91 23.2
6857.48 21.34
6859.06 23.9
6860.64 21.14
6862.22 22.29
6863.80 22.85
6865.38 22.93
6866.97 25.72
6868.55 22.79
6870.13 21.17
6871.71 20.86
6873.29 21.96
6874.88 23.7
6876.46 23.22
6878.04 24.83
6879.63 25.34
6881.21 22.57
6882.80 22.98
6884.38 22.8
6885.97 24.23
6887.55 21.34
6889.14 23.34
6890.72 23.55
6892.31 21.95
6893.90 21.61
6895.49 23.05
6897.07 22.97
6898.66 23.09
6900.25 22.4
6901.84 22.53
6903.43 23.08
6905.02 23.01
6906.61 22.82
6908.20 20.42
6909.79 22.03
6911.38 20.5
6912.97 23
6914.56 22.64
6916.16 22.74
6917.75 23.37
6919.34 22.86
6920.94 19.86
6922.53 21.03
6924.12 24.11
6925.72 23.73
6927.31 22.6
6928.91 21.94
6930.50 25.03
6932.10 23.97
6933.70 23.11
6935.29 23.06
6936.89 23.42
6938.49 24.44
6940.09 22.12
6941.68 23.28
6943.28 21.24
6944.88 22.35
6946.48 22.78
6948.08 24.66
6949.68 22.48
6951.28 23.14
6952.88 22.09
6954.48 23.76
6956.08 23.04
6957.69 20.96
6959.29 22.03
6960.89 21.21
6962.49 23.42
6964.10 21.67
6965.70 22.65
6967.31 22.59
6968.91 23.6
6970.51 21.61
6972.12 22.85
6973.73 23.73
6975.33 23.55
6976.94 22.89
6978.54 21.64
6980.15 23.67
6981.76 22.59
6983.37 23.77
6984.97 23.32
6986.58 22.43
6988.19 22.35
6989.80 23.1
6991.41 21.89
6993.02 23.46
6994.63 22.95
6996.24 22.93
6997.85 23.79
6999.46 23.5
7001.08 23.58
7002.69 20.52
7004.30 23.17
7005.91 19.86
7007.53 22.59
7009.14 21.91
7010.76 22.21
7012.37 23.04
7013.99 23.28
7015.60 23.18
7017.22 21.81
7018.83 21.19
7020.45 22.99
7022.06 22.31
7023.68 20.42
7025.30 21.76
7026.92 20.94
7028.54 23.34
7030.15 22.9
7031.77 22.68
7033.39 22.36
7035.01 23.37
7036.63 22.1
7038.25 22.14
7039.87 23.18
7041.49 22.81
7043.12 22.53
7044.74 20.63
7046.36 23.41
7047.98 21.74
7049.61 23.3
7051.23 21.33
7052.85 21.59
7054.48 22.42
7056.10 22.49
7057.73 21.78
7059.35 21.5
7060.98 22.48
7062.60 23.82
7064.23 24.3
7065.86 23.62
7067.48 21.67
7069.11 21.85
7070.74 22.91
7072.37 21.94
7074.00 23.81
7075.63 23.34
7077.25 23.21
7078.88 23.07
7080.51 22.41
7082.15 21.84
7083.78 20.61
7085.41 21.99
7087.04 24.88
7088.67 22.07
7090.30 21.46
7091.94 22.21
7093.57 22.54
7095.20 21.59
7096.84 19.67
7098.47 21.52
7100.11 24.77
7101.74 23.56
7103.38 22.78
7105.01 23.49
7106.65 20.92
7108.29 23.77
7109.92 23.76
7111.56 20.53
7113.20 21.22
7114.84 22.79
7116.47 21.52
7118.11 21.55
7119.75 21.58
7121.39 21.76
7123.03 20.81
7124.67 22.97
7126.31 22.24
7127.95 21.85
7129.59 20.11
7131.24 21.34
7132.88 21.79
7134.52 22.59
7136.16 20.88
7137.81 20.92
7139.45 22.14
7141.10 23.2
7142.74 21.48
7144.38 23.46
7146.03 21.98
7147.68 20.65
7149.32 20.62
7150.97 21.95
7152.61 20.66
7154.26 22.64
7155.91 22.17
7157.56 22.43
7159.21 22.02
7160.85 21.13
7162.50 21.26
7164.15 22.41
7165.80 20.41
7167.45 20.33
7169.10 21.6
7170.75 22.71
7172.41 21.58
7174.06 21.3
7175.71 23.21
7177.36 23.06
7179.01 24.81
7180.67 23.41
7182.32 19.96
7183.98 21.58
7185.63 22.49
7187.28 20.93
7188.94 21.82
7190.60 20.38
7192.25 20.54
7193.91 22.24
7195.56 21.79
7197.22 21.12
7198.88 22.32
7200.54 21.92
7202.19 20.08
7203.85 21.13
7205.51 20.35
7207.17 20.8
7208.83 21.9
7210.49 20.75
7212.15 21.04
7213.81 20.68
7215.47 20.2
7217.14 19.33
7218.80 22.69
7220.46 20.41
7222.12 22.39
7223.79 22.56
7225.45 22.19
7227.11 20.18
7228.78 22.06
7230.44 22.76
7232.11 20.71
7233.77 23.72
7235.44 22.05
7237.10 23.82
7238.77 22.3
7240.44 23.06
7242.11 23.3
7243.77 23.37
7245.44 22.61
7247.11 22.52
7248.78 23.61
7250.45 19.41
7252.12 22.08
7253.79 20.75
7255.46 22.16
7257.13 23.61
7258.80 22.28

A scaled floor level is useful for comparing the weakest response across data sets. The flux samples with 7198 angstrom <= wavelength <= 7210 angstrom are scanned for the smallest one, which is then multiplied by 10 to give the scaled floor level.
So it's 201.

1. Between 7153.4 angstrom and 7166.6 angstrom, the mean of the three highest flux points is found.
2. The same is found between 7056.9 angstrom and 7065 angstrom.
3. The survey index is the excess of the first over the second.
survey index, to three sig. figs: -1.04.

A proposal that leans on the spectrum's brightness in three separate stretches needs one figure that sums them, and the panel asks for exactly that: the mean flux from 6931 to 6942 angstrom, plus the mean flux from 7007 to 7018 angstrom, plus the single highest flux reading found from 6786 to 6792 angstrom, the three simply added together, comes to 70.7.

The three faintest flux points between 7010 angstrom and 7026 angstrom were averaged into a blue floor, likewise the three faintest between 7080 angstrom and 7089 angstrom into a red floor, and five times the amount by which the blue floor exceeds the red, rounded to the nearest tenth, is -1.8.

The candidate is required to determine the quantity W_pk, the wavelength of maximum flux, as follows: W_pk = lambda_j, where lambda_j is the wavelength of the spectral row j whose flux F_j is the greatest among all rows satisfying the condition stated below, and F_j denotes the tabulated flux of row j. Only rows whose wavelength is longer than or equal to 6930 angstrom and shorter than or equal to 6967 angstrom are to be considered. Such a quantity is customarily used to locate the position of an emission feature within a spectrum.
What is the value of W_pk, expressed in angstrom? 6930.50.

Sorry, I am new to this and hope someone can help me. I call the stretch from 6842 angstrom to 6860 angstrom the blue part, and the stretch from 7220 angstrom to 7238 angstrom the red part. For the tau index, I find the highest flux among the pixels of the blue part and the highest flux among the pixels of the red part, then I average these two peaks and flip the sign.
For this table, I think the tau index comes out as -23.86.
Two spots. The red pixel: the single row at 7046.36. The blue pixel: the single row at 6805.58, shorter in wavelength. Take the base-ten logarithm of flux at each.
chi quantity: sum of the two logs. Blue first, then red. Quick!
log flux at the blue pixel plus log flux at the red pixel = 2.73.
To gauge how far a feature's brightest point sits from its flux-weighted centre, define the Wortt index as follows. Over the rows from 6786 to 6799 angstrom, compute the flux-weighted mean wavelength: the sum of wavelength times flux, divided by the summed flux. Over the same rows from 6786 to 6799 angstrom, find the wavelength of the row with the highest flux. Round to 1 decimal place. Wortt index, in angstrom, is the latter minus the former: -5.5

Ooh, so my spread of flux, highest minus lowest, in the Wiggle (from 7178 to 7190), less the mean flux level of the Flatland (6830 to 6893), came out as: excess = -18.0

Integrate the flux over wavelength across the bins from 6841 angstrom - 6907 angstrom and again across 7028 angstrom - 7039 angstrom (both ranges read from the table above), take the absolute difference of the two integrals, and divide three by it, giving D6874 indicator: 0.00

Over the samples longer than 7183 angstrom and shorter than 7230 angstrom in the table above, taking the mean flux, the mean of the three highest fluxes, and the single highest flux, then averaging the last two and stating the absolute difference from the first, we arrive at 1.35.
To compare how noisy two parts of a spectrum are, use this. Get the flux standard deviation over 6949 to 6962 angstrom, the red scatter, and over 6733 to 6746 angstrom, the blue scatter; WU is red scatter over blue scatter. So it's 0.77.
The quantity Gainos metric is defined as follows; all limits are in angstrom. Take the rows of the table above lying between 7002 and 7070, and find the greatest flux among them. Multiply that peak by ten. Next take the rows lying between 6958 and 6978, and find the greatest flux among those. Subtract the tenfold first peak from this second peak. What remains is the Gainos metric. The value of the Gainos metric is -219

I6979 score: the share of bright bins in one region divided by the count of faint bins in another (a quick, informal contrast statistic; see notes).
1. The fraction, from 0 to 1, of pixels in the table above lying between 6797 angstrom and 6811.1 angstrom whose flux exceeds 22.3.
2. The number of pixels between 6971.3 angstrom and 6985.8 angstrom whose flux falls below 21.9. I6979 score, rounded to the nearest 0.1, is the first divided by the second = 0.7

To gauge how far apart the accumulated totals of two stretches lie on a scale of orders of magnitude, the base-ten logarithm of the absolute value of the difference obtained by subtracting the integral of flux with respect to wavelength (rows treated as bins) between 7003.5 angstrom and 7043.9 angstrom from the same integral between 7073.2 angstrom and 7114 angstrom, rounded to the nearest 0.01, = 1.14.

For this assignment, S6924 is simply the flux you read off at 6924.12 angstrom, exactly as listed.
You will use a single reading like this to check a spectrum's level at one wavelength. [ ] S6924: 24.11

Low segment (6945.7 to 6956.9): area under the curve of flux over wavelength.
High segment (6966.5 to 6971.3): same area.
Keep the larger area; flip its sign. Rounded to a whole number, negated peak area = -259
